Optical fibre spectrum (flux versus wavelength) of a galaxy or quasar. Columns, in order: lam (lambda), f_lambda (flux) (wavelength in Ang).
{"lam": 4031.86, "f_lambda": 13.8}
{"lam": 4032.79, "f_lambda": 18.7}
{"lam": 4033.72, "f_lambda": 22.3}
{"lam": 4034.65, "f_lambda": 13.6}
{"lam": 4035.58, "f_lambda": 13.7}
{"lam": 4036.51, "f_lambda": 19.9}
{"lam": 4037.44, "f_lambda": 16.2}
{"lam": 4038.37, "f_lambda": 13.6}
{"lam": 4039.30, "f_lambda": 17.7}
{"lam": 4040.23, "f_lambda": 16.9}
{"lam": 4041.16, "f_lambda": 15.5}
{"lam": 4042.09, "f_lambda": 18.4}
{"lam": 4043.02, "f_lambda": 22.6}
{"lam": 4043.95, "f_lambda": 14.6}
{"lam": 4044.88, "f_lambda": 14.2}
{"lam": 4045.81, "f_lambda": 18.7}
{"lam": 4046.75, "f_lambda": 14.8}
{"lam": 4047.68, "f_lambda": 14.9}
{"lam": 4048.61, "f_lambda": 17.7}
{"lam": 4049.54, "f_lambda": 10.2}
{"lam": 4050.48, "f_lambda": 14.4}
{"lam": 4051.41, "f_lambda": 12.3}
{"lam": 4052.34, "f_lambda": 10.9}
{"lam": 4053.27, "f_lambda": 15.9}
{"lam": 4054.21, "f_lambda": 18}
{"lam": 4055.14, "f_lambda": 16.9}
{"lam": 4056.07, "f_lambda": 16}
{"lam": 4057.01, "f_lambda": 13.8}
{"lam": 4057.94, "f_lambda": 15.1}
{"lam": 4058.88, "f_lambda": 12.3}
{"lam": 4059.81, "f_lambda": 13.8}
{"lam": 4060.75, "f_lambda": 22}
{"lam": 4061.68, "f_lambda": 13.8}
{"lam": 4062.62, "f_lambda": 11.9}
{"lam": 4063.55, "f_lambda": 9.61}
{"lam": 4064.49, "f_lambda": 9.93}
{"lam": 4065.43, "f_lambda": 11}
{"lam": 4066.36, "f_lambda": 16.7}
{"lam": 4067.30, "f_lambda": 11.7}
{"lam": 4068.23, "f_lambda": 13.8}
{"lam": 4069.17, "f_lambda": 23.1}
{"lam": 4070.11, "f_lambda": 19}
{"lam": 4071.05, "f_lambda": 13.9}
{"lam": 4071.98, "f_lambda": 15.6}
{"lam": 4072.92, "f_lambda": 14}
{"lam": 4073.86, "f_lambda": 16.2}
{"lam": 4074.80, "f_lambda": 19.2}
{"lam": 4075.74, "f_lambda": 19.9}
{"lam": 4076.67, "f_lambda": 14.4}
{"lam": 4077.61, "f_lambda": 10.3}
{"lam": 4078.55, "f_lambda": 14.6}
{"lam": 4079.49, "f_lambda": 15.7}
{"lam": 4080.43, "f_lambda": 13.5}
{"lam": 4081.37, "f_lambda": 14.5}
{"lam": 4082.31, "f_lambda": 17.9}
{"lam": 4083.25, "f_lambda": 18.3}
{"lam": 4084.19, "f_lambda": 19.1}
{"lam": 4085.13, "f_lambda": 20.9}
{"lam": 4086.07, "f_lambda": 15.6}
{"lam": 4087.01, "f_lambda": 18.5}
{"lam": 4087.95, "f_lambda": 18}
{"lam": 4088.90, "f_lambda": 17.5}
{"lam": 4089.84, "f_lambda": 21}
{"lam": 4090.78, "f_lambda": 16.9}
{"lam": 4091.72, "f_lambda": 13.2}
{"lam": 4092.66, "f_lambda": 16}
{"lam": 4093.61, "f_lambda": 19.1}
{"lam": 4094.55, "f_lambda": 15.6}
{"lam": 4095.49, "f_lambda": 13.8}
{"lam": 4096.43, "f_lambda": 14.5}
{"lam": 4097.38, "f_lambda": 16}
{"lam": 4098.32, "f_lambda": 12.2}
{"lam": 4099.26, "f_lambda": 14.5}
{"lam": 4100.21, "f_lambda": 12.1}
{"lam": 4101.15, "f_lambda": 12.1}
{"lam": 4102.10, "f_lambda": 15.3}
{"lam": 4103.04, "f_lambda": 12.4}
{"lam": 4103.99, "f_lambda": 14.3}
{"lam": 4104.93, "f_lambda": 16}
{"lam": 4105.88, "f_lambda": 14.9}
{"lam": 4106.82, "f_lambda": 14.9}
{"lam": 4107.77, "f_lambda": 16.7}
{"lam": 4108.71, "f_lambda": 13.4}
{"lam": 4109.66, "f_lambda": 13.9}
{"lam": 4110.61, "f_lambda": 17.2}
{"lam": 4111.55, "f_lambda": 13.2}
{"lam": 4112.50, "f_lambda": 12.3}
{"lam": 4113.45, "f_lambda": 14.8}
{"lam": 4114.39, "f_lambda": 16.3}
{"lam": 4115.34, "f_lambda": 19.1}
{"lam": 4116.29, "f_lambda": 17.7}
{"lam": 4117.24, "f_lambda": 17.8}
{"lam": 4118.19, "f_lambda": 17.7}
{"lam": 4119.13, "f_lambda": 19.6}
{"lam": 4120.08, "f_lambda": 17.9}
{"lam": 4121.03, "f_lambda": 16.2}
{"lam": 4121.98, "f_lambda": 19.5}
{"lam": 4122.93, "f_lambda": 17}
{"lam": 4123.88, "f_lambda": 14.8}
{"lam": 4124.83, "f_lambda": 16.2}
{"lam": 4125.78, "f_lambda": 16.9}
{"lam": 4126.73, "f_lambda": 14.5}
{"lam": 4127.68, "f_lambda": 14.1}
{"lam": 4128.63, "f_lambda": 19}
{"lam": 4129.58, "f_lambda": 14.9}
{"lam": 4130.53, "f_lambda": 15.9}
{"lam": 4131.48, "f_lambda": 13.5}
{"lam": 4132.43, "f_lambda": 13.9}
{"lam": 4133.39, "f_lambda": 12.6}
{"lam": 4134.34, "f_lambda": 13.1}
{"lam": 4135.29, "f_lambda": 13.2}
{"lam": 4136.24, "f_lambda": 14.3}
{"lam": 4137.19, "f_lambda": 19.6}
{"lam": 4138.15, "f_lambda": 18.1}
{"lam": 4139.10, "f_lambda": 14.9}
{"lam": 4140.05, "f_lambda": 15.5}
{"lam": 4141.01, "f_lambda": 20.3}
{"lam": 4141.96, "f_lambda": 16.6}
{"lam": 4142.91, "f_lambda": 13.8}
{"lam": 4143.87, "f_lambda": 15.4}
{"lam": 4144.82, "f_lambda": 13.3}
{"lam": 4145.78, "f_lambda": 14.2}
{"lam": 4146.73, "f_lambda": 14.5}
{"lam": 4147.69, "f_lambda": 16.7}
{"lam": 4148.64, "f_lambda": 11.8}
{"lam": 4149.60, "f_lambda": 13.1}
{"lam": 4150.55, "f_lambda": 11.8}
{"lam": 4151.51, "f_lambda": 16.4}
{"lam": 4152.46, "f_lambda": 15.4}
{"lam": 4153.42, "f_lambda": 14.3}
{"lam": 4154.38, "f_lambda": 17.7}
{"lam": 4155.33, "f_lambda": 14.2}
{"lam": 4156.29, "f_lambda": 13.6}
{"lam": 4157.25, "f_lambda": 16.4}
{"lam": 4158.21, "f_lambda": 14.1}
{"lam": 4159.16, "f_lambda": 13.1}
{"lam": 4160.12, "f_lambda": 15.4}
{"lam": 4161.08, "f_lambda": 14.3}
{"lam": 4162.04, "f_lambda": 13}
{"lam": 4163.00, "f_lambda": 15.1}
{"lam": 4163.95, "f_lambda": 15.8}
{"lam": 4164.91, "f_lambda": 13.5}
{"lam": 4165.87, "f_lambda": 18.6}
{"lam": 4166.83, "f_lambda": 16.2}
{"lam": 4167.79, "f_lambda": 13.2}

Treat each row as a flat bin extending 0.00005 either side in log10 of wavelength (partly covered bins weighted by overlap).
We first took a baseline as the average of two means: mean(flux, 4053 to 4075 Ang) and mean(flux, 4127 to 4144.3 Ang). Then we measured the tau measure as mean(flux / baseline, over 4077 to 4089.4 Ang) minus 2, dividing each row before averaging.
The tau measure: -0.92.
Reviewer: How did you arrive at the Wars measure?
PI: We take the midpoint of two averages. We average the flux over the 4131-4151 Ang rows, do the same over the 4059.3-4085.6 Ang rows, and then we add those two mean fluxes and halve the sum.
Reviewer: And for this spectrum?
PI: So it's 15.1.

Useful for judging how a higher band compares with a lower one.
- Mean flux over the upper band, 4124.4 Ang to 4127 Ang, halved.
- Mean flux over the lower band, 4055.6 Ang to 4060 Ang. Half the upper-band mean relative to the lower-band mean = 0.56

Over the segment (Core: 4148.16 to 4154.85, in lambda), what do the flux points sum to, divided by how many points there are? 14.4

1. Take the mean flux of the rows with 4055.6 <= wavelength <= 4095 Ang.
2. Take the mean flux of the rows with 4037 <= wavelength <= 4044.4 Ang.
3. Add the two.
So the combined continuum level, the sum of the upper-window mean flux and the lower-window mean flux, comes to 32.7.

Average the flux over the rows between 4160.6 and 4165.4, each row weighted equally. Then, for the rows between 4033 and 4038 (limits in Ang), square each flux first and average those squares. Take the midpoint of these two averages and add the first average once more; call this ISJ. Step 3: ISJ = 174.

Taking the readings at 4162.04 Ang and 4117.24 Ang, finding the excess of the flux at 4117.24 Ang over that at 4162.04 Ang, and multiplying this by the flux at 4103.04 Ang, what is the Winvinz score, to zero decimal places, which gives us 60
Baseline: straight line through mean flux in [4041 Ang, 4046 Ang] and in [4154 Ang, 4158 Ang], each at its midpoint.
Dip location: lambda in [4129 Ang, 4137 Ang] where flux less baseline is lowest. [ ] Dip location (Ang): 4133.39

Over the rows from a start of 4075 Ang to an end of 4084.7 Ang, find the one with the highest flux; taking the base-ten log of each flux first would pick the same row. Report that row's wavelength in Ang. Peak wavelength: 4075.74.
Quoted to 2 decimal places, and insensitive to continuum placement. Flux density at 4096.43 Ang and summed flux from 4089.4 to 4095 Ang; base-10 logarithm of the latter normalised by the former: 0.85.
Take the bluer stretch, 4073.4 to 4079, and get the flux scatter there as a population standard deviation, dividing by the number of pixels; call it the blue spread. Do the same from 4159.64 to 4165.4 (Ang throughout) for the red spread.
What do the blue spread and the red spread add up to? 4.2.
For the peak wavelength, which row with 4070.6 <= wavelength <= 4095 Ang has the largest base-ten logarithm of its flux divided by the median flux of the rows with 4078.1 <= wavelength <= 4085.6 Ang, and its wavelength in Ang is 4089.84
